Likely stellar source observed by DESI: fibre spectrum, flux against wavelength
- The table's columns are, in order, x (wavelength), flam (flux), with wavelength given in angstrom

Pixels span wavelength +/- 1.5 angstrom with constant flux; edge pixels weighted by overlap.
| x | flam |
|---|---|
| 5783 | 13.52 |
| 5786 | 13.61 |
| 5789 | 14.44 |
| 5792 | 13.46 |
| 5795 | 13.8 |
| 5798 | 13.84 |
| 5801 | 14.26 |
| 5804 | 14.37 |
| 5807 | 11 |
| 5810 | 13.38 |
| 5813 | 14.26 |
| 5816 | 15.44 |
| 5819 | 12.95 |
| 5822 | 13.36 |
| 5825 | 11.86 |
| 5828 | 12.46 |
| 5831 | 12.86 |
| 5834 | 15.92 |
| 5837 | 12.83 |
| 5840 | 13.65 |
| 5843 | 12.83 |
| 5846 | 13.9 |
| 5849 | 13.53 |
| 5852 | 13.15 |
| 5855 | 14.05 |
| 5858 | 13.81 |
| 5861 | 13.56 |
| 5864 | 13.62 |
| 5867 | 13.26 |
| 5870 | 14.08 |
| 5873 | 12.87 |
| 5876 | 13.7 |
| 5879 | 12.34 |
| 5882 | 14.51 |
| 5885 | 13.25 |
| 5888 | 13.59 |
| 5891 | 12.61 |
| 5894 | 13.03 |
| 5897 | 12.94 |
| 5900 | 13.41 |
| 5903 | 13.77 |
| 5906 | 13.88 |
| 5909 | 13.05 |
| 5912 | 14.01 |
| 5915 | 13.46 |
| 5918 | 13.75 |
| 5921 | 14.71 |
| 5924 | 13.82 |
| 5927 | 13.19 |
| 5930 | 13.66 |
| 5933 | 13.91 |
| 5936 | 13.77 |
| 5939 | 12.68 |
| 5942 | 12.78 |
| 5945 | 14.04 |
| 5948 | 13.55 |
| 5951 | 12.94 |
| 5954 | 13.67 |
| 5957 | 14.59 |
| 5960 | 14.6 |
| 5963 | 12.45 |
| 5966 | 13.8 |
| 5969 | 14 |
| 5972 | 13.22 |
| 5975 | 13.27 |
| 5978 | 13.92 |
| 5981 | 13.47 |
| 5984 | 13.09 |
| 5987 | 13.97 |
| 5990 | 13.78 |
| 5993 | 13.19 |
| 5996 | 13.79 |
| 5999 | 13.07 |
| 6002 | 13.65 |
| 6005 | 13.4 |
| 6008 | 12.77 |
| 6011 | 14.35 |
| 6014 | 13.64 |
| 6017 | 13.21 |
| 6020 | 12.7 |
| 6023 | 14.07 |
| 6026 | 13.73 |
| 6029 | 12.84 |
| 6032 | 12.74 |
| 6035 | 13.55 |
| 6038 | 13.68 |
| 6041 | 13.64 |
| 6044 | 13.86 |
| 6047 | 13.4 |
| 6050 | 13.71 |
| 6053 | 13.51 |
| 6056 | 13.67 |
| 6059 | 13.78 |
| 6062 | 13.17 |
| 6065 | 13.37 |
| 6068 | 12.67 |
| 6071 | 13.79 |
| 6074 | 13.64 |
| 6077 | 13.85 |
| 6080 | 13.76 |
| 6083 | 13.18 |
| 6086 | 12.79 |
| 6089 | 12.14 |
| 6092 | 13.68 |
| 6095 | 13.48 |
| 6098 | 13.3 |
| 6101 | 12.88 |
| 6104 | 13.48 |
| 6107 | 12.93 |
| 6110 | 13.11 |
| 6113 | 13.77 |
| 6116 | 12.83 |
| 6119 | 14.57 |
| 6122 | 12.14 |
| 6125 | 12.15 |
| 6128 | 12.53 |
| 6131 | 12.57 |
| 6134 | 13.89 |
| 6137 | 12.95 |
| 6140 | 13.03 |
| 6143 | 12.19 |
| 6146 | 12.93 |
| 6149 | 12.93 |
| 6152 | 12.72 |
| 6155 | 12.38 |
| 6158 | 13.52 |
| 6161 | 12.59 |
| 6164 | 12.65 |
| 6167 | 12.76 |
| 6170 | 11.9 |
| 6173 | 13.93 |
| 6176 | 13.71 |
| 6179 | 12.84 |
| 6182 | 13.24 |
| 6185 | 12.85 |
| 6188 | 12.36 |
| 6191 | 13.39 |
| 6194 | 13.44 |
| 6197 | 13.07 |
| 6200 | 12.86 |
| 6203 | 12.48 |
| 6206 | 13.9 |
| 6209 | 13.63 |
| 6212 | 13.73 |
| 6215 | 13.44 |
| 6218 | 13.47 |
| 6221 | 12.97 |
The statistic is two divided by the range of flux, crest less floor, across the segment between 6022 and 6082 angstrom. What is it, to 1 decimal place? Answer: 1.4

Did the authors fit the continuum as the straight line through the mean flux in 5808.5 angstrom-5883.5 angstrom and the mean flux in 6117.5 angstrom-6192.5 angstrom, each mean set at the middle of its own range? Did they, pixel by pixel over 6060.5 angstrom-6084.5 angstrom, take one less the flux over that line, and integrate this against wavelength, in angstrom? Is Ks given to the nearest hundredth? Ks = -0.65 angstrom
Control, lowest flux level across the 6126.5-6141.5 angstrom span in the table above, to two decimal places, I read 12.53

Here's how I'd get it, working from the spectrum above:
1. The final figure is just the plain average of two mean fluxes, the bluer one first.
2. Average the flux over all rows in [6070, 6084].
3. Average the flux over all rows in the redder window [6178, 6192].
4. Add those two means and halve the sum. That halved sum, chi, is 13.29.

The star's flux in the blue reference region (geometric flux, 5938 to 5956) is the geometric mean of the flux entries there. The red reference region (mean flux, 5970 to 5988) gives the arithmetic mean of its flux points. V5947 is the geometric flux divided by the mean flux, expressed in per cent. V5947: 98.3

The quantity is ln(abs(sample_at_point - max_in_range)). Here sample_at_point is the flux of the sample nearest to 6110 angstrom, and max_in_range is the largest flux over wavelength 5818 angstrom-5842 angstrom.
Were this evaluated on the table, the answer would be 1.0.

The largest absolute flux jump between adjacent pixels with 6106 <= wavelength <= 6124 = 2.4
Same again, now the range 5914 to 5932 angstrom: 1.0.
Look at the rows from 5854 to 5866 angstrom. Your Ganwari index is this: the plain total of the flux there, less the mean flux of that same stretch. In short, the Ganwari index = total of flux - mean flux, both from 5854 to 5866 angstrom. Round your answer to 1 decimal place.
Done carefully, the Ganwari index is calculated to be 41.3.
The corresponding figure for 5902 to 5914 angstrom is 41.0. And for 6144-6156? 38.2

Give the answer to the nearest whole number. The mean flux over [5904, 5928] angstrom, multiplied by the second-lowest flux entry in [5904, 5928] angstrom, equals 181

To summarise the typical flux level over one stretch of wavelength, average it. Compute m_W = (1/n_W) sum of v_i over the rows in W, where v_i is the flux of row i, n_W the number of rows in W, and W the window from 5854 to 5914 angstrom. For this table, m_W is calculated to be 13.5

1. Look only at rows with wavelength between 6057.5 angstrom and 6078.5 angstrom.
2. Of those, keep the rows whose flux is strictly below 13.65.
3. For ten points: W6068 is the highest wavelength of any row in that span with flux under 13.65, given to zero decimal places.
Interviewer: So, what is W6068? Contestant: 6074 angstrom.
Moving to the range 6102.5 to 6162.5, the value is 6161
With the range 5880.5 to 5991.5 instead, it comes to 5984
